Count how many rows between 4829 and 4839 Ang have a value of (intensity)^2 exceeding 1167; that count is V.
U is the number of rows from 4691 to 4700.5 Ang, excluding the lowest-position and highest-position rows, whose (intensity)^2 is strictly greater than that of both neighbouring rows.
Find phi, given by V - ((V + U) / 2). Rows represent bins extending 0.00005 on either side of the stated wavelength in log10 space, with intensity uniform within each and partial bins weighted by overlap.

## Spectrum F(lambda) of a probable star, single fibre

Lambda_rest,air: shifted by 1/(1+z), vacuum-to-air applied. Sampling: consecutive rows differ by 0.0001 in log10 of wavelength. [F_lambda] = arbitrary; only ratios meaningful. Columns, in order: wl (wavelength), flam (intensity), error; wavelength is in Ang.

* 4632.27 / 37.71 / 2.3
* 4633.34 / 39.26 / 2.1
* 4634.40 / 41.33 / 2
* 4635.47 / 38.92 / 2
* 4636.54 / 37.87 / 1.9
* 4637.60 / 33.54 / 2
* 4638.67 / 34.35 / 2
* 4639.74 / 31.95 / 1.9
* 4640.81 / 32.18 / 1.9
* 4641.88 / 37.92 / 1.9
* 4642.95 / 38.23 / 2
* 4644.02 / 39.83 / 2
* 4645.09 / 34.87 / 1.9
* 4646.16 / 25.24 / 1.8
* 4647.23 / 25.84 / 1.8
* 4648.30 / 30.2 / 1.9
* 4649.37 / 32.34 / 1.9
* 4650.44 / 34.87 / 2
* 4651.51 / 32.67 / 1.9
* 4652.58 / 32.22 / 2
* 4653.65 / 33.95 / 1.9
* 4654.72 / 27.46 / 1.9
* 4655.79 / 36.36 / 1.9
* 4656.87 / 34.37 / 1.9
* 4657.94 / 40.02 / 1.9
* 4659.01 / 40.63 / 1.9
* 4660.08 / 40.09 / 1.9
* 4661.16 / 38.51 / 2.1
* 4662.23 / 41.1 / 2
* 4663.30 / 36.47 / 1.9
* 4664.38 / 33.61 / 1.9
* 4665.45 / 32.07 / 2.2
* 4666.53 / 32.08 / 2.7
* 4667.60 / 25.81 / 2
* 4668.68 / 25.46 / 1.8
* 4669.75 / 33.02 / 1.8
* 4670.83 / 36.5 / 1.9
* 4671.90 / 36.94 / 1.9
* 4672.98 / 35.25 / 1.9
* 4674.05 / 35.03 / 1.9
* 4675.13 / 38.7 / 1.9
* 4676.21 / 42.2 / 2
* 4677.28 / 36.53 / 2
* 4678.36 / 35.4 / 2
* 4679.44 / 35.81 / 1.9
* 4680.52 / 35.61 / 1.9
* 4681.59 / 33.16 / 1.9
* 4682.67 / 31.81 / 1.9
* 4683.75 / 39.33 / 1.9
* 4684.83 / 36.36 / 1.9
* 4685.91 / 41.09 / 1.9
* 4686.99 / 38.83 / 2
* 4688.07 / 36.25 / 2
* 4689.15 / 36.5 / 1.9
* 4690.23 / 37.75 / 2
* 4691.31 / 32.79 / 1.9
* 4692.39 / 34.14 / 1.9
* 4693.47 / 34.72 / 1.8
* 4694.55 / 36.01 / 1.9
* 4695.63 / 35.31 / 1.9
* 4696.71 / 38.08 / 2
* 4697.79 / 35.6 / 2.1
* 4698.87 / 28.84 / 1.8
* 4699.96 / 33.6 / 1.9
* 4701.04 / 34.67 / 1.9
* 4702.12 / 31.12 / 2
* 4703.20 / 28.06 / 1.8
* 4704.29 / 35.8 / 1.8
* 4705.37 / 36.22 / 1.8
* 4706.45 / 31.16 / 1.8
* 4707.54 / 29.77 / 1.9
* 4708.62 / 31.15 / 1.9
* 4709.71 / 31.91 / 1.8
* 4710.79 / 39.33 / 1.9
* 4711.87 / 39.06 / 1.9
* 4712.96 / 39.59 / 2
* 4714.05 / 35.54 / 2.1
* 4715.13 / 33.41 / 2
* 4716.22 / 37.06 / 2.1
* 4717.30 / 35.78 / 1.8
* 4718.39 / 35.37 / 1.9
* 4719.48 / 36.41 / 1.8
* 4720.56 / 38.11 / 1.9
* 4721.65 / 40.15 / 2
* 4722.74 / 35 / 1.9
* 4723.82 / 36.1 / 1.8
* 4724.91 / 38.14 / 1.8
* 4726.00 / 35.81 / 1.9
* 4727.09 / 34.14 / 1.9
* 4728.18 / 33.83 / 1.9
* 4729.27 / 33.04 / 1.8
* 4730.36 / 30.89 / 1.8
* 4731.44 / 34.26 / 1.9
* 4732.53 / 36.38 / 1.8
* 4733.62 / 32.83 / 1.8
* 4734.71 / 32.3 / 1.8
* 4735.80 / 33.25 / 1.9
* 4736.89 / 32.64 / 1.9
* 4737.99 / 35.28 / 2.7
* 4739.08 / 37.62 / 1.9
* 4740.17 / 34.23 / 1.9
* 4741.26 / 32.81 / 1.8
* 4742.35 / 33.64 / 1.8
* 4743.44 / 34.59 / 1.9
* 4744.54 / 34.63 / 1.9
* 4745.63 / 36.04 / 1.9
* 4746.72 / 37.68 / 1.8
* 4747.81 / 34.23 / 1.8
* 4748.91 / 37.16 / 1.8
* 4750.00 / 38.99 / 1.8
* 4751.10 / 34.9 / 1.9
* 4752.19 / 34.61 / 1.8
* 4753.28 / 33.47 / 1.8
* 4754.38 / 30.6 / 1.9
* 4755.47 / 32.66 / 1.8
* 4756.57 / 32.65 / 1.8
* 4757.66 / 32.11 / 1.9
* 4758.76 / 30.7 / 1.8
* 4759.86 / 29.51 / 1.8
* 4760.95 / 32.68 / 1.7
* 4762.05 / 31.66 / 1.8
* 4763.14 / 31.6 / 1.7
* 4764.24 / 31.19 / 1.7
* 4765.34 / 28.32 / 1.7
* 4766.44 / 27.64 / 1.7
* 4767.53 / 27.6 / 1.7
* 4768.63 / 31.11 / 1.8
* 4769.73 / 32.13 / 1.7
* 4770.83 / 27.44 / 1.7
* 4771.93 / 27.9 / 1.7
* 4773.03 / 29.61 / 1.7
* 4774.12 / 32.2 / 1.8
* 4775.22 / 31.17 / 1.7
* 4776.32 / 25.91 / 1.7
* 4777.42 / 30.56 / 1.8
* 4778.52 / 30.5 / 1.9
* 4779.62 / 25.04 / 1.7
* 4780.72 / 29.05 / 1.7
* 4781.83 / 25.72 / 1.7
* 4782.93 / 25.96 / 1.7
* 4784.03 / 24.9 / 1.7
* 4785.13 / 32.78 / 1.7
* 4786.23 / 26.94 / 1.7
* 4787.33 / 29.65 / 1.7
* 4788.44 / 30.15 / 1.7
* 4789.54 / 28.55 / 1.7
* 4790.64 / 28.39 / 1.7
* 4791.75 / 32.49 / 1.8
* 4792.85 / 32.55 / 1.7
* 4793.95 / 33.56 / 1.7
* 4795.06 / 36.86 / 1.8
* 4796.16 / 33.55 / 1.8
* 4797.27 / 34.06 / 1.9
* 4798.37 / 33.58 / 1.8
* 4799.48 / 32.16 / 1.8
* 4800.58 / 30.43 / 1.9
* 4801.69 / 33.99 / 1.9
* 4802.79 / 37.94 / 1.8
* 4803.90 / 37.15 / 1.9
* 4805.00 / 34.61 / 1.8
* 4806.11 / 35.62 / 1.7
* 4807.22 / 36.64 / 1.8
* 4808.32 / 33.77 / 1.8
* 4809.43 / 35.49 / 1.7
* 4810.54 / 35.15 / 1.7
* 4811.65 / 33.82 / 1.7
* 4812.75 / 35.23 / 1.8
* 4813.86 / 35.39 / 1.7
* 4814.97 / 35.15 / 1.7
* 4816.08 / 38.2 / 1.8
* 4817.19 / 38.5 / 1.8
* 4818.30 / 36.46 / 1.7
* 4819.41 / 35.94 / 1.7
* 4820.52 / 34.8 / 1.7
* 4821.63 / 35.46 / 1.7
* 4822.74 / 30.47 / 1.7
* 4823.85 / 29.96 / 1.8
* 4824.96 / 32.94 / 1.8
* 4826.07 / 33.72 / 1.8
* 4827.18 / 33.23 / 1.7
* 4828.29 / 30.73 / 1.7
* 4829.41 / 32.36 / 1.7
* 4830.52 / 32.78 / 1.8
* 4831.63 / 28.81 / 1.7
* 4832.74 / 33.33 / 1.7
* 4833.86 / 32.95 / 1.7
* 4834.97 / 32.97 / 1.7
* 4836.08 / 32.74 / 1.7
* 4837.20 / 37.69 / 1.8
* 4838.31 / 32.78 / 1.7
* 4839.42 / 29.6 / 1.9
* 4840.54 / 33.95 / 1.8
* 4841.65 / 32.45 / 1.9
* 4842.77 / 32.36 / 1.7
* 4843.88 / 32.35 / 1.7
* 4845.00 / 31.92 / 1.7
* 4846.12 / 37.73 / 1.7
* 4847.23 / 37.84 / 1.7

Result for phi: -0.50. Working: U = 2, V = 1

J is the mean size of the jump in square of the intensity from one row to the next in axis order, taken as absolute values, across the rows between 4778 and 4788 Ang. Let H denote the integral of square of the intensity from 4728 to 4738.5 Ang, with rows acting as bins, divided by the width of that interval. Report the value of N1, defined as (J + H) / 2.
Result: 668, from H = 1121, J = 216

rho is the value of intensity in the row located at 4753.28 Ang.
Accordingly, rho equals 33.47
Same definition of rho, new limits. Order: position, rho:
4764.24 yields 31.19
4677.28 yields 36.53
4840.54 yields 33.95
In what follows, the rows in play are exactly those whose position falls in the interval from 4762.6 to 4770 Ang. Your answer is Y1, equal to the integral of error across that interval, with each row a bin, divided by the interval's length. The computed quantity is 1.71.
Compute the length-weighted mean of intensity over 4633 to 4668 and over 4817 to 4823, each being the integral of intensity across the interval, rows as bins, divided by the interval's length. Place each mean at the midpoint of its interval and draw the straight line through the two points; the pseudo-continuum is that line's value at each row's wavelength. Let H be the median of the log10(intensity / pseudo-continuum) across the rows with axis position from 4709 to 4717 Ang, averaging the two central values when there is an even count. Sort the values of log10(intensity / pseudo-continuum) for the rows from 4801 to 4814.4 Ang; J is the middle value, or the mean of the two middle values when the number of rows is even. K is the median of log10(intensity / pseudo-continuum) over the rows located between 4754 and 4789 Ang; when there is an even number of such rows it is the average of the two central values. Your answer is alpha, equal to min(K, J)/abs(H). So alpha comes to -2.6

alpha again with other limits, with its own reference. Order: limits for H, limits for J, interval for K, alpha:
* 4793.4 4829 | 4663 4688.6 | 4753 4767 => -6.4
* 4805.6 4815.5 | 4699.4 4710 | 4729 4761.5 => -69.3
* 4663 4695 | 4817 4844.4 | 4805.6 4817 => -2.9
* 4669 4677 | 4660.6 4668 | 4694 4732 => -0.7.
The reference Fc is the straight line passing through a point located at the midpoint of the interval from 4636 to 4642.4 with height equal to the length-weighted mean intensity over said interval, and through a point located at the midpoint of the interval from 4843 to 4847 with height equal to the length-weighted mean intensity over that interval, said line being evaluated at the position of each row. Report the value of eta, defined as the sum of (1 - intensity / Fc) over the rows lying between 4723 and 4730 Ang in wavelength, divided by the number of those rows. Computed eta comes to -0.02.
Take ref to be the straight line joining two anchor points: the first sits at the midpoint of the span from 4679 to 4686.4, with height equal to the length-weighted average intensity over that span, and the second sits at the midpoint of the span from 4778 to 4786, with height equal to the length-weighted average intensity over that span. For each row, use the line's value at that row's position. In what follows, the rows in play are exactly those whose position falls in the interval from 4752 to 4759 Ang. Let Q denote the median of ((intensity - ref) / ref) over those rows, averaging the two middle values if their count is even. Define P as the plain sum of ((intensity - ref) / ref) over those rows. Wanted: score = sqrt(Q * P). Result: 0.23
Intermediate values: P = 0.58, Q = 0.09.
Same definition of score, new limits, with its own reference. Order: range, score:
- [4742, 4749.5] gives 0.36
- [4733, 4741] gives 0.17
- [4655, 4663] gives 0.07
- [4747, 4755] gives 0.39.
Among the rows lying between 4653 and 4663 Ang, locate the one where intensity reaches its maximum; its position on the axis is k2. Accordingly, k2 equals 4662.23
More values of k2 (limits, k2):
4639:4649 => 4644.02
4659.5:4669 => 4662.23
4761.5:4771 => 4769.73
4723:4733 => 4724.91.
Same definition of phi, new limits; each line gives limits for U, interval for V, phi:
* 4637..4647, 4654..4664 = 3.00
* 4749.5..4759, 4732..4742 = 1.50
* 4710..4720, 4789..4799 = -0.50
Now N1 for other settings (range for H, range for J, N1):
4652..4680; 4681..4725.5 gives 722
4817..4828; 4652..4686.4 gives 683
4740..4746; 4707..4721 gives 661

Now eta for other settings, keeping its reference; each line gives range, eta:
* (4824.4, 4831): 0.05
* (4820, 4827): 0.04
